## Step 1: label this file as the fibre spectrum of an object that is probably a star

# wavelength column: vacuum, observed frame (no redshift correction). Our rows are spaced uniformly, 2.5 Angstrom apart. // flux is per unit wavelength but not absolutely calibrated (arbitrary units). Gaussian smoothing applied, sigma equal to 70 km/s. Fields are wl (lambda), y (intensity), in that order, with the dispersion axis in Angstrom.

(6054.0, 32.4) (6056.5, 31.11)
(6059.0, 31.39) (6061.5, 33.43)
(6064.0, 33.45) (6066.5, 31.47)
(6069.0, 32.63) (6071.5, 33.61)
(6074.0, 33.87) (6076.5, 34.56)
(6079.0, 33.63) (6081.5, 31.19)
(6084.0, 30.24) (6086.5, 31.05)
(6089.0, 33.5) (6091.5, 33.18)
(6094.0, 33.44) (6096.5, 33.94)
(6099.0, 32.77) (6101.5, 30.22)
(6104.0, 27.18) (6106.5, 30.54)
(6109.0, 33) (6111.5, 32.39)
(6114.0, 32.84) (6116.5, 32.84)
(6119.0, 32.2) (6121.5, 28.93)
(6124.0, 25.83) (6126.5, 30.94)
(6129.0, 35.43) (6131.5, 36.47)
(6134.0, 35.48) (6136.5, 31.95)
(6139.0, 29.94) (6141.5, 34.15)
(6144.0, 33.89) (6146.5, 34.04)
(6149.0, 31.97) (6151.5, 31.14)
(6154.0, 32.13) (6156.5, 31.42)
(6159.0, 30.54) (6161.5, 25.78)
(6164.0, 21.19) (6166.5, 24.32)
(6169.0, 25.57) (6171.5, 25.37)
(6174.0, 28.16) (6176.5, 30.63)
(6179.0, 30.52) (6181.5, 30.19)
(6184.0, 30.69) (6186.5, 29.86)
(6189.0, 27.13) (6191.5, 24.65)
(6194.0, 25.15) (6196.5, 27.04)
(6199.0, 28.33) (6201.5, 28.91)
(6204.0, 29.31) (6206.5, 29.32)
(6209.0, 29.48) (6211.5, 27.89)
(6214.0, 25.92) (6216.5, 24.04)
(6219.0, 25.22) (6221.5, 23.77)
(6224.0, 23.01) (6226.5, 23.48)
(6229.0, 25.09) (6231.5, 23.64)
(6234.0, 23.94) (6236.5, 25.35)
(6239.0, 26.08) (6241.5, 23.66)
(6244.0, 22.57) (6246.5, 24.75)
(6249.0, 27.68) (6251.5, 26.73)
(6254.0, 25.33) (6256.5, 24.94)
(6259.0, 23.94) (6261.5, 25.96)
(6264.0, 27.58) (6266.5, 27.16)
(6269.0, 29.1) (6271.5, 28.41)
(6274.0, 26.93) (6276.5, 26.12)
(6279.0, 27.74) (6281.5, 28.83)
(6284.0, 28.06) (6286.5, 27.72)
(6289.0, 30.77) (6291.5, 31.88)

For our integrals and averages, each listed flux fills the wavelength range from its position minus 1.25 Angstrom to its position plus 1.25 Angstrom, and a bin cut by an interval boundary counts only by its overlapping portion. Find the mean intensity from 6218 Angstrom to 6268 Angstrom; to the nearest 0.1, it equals 25.0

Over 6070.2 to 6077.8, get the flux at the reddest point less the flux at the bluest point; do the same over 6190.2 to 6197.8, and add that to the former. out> 3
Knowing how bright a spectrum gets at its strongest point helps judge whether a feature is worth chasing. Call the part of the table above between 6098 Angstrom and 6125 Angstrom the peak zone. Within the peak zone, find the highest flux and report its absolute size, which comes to 33.0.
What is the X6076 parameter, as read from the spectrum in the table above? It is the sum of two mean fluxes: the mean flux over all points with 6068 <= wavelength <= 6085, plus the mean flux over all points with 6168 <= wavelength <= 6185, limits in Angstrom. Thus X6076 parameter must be 61.6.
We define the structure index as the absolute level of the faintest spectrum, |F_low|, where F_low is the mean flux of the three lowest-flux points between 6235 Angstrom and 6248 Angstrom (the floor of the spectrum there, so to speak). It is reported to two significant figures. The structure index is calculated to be 24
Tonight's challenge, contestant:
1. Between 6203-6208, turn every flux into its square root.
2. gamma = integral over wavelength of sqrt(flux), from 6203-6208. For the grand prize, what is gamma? 27.1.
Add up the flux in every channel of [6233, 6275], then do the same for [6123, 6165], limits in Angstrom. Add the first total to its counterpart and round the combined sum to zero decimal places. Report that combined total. 972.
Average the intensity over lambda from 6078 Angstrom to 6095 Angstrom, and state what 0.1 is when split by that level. 0.0031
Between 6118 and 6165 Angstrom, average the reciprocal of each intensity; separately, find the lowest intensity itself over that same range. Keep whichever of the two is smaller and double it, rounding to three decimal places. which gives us 0.065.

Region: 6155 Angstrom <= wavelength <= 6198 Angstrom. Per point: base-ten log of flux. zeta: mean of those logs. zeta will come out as 1.44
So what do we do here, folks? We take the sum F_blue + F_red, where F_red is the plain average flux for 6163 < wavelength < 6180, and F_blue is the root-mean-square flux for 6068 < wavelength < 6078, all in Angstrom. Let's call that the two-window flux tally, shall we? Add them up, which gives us 60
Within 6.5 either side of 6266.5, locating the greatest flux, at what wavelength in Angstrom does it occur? 6269.0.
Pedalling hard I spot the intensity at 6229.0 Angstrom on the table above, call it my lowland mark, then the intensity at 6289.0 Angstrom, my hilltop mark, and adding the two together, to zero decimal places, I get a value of 56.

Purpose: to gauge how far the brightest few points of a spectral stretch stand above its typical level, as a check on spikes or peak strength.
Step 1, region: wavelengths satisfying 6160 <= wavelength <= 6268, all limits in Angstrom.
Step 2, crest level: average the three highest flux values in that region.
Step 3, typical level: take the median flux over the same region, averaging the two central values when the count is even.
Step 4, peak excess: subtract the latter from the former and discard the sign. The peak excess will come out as 4.8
